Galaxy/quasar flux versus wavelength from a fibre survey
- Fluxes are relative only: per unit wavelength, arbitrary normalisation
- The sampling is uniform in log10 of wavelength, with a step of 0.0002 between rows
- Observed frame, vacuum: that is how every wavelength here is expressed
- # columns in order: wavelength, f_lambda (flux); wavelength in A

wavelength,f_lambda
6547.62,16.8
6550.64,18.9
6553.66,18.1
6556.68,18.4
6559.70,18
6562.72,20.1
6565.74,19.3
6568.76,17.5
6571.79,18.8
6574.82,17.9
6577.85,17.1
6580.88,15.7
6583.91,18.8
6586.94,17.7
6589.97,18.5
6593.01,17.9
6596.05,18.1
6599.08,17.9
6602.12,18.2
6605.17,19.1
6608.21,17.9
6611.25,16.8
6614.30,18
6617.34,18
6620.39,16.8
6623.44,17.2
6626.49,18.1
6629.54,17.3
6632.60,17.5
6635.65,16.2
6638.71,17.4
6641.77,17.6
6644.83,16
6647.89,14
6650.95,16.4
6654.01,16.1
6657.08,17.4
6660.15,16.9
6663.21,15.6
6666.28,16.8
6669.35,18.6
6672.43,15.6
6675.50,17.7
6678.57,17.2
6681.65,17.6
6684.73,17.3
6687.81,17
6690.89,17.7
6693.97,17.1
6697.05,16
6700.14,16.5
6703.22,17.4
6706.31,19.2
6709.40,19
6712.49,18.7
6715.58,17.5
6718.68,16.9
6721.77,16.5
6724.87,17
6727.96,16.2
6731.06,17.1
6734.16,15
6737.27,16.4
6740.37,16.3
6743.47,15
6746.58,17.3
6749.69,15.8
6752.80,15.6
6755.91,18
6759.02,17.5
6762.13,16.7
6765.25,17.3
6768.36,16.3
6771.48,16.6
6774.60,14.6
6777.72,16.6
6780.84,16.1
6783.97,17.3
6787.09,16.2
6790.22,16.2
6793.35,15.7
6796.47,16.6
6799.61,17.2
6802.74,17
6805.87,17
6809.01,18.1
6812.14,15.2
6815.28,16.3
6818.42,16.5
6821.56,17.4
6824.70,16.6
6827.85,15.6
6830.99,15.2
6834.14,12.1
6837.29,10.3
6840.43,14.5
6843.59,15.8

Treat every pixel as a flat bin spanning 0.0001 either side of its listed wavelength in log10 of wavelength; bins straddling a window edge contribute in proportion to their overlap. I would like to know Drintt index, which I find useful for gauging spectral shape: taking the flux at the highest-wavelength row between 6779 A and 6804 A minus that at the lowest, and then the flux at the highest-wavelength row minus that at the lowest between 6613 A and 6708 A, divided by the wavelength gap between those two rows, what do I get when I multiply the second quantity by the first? 0.012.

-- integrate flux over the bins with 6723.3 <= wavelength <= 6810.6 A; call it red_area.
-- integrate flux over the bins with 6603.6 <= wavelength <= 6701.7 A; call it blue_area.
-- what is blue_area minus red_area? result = 229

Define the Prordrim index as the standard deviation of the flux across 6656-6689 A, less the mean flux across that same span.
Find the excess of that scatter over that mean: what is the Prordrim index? -16.2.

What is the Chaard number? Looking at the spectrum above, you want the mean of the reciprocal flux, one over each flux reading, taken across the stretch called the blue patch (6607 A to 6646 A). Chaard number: 0.0579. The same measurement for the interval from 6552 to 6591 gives 0.0553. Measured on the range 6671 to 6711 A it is 0.0579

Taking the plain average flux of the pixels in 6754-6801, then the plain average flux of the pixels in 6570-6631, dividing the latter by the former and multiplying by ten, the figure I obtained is 10.7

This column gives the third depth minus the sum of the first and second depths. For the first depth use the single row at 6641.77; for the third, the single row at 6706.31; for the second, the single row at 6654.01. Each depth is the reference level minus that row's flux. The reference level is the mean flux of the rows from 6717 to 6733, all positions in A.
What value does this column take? -2.2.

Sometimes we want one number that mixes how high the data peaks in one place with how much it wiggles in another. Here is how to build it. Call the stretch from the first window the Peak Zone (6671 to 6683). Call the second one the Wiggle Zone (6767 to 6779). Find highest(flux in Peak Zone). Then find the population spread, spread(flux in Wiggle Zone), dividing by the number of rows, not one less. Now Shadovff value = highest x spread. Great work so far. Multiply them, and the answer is 14.7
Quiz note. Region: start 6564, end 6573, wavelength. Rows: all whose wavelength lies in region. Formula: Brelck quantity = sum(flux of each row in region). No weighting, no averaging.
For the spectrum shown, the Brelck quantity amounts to 56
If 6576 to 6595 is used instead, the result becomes 106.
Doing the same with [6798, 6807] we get 51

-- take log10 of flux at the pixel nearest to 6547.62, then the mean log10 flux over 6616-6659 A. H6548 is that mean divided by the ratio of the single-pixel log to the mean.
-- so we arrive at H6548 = 1.23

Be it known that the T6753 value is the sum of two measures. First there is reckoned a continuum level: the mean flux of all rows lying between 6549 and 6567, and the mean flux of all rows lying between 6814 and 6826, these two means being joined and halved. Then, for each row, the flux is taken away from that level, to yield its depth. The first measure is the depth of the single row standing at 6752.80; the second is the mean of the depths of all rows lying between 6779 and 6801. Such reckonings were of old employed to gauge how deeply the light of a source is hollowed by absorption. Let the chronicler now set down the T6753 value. 3.4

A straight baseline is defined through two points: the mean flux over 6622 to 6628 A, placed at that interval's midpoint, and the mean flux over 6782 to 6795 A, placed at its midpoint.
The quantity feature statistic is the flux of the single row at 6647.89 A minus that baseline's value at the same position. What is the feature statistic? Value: -3.5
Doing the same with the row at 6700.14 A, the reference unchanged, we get -0.6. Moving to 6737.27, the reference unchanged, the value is -0.4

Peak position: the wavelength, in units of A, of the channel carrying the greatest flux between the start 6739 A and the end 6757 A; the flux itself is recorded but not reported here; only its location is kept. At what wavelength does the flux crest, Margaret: 6755.91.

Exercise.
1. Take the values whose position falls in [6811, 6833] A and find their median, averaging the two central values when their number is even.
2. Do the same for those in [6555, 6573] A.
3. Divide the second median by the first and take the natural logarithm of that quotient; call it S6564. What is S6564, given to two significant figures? 0.13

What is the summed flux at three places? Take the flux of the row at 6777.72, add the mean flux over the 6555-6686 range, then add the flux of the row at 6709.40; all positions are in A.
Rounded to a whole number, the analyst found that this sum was 53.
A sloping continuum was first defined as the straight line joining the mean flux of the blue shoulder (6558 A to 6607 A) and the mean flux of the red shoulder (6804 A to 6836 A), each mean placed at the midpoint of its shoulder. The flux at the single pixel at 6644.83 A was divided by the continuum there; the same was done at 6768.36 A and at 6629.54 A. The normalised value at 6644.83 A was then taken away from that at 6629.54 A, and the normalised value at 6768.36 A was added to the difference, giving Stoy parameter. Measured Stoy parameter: 1.06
